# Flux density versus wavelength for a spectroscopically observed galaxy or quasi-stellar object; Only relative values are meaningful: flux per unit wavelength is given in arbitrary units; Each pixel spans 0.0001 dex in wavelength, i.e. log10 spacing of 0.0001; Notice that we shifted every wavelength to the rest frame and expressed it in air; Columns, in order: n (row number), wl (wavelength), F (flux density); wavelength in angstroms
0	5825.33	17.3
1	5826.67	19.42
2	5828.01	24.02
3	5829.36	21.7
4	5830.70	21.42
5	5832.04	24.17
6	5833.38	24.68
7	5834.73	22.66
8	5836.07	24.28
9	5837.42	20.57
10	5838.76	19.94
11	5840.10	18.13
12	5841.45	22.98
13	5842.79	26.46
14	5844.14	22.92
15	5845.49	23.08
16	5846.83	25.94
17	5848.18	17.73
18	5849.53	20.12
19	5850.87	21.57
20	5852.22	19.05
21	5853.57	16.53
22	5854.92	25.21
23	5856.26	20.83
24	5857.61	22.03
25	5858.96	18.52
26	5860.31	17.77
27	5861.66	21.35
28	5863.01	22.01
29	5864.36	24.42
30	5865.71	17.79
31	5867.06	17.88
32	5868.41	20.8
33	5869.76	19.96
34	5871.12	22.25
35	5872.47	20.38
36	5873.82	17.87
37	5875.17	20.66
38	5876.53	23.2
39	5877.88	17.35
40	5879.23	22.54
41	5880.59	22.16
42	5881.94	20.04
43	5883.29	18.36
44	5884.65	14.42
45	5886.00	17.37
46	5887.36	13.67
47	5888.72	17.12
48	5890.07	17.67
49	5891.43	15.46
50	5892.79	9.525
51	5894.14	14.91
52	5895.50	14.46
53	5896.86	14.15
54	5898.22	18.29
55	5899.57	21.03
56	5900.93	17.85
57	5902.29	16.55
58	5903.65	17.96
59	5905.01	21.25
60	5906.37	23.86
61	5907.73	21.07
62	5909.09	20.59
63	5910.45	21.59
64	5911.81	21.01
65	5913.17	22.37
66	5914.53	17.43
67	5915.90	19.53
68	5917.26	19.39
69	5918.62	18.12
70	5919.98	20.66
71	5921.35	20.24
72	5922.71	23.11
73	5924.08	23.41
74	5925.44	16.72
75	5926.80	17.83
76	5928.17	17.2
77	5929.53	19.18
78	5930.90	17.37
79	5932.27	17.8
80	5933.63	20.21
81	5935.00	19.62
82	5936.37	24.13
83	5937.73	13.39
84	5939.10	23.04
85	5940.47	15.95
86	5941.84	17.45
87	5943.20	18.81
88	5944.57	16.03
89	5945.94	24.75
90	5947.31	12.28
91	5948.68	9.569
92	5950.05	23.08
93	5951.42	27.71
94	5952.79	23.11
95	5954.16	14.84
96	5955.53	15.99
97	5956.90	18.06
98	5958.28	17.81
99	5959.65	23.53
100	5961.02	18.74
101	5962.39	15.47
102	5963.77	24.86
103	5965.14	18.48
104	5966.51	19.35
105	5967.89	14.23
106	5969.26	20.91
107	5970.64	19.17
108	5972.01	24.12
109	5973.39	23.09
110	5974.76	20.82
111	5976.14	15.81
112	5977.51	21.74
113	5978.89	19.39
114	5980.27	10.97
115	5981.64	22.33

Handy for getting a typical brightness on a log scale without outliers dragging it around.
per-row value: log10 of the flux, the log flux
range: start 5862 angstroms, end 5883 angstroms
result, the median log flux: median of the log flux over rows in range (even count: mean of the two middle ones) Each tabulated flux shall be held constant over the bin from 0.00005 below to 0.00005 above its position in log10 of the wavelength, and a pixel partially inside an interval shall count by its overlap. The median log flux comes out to 1.32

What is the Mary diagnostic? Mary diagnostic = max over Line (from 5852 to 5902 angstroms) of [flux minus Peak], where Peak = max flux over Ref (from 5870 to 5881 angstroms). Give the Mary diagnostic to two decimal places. 2.01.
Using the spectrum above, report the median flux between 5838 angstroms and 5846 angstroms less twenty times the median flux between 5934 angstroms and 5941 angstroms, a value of -369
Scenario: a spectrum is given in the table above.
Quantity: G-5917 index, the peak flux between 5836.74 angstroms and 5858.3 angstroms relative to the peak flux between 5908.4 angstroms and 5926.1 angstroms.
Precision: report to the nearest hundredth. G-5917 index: 1.13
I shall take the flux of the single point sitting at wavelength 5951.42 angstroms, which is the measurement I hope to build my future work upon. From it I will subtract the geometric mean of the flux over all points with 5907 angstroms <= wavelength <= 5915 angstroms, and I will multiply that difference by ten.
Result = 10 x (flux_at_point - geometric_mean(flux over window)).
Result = 71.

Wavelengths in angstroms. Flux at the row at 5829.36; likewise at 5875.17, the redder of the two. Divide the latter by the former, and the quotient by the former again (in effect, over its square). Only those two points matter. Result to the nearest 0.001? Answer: 0.044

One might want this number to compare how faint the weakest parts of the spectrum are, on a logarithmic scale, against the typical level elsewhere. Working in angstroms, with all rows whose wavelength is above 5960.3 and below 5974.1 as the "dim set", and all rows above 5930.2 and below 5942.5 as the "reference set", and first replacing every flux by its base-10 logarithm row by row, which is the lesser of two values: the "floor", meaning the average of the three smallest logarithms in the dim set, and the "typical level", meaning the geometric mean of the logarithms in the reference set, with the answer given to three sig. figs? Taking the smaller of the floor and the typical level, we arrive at 1.20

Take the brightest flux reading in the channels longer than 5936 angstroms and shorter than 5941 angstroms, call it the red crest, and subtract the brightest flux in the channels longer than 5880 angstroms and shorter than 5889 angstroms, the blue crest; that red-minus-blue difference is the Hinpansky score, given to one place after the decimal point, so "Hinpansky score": 2.0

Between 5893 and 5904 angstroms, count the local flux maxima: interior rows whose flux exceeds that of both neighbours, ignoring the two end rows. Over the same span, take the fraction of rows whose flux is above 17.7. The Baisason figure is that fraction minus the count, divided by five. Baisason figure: -0.1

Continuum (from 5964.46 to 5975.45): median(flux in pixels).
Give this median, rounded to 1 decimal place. 20.1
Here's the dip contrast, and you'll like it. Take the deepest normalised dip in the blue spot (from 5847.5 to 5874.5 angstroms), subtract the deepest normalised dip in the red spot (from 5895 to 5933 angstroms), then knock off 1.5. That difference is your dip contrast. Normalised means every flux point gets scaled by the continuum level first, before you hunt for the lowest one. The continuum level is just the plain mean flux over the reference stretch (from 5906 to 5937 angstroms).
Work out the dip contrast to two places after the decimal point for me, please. -1.38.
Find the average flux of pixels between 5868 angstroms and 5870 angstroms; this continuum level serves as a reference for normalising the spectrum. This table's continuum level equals 20.4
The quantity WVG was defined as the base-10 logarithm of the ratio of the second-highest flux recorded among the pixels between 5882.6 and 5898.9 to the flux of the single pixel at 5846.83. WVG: -0.15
